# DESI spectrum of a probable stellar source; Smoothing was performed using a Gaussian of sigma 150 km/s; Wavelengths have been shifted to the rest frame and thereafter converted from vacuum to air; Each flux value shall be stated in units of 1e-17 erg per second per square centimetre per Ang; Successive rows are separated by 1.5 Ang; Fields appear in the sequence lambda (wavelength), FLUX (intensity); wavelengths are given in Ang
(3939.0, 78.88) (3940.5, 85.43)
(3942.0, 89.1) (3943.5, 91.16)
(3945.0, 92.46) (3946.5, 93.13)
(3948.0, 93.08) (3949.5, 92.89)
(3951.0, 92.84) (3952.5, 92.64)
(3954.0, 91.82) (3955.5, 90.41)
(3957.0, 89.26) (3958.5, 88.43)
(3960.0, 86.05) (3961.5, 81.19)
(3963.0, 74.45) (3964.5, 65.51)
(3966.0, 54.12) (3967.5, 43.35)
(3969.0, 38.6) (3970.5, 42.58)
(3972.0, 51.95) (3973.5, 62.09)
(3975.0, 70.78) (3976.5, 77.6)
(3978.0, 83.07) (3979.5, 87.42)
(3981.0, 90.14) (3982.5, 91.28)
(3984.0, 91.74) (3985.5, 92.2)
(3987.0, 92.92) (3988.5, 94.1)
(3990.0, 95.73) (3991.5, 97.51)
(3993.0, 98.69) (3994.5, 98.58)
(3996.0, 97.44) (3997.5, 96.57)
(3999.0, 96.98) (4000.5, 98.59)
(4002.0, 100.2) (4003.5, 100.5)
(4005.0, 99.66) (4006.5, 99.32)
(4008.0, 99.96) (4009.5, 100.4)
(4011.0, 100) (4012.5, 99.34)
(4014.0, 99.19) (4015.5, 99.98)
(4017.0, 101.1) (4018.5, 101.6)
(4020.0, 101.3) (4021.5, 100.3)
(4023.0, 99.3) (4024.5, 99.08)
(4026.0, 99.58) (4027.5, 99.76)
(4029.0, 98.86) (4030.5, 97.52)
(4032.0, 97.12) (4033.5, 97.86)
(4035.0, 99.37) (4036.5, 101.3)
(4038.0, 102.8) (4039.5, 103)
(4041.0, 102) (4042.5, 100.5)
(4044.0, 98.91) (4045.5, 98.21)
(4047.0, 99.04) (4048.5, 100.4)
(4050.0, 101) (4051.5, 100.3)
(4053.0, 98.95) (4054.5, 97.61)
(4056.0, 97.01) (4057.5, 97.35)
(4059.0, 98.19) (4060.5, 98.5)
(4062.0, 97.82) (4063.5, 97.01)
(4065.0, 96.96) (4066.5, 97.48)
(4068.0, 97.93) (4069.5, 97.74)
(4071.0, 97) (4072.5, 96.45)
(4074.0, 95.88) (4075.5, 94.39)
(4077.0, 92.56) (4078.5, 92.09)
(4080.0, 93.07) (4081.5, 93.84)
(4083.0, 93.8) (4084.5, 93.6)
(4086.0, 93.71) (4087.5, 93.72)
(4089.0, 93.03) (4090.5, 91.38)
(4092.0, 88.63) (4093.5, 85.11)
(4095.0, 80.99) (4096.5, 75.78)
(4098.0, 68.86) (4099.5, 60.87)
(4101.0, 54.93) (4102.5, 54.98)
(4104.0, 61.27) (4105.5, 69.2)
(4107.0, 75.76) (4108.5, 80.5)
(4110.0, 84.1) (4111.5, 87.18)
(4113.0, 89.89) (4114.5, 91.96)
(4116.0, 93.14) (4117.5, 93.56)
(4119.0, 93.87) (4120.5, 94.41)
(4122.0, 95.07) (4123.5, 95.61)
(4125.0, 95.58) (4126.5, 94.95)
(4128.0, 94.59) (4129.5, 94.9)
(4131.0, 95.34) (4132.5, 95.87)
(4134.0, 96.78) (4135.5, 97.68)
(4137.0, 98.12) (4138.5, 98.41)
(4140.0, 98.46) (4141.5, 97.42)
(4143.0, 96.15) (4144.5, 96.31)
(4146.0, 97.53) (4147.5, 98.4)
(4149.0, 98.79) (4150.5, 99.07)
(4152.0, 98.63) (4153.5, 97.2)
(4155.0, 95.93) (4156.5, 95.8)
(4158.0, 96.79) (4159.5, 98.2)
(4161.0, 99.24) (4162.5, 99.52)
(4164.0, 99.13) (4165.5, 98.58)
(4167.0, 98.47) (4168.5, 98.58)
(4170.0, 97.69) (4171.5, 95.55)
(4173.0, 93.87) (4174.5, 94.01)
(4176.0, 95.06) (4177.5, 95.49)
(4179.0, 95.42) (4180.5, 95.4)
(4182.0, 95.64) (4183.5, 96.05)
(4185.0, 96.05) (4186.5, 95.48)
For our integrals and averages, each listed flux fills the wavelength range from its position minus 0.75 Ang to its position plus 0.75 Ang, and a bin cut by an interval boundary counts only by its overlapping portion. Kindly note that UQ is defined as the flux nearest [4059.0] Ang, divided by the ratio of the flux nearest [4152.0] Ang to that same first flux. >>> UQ 98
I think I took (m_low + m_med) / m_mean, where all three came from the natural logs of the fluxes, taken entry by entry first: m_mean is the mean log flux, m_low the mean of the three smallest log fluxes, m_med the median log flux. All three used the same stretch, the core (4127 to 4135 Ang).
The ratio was 2.00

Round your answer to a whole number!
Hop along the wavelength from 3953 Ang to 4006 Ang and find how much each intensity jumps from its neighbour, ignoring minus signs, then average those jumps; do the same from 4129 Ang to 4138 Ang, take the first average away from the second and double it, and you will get -6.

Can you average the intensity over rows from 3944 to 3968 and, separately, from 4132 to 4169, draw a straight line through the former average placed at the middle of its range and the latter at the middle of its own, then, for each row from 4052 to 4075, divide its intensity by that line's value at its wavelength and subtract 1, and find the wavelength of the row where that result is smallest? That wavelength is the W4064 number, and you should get 4074.0 Ang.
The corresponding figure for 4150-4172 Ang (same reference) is 4171.5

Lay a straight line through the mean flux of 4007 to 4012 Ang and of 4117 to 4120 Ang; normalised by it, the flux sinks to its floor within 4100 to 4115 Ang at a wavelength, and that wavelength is 4101.0 Ang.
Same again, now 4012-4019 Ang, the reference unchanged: 4014.0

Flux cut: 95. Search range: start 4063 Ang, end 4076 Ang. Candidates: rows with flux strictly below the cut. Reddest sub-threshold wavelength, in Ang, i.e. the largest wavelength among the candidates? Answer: 4075.5 Ang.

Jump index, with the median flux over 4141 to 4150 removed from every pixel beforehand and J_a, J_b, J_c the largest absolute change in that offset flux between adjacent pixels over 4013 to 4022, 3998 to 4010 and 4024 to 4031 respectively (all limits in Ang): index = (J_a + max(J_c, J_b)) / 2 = 1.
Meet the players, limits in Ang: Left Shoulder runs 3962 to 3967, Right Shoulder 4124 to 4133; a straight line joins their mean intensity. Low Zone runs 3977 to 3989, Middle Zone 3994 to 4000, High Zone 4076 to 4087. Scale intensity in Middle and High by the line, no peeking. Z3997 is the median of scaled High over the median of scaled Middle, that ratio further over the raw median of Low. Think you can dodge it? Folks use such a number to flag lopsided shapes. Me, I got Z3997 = 0.0086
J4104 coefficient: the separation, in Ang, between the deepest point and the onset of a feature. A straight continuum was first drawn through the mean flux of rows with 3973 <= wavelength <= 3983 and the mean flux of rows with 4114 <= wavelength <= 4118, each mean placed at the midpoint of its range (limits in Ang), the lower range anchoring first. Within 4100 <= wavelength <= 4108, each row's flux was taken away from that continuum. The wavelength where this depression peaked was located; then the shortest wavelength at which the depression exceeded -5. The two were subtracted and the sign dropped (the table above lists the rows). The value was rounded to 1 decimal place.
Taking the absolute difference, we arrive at 1.5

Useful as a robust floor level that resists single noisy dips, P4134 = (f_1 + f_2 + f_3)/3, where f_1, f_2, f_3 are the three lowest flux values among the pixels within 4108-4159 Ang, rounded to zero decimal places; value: 84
